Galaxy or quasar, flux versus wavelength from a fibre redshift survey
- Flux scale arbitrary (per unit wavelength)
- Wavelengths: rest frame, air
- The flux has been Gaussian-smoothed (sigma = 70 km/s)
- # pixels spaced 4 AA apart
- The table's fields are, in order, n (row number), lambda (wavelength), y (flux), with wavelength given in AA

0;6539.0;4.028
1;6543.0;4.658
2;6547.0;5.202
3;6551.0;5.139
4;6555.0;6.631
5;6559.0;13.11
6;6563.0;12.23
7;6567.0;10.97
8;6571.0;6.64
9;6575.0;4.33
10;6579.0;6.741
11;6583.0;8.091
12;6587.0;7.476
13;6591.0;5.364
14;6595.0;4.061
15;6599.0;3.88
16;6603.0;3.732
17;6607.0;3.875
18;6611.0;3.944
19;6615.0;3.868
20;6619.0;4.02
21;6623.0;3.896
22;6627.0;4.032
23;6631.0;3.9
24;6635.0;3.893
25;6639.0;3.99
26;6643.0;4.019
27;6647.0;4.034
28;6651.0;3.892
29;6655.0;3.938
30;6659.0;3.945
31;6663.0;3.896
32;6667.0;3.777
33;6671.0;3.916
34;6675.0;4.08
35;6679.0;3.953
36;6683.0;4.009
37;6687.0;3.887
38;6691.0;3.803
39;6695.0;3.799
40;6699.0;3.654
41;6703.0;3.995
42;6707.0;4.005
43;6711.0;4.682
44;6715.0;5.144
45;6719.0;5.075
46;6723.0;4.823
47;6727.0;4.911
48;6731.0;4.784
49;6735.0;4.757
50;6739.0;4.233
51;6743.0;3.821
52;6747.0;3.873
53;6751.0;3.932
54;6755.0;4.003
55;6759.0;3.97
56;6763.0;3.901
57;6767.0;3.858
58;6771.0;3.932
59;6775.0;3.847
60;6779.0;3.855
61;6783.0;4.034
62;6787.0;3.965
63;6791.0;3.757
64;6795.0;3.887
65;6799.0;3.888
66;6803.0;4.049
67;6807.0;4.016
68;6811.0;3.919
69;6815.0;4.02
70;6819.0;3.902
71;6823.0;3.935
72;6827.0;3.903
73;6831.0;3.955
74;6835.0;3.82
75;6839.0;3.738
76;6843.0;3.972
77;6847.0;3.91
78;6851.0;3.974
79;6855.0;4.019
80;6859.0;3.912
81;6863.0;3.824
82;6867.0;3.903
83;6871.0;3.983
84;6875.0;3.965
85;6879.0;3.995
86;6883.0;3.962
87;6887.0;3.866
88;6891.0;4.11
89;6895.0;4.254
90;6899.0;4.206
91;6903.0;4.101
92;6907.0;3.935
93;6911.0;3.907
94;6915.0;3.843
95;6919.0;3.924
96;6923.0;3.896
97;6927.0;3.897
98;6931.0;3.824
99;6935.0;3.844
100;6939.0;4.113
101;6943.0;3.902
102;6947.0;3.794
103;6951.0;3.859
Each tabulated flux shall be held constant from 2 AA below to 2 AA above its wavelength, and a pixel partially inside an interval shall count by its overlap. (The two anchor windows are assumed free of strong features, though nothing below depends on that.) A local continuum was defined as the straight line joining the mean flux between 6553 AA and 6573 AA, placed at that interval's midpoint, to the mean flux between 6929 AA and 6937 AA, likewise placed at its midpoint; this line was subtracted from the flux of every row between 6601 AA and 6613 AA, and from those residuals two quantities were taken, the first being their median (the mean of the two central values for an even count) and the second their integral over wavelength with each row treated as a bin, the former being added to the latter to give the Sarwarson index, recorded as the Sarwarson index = -69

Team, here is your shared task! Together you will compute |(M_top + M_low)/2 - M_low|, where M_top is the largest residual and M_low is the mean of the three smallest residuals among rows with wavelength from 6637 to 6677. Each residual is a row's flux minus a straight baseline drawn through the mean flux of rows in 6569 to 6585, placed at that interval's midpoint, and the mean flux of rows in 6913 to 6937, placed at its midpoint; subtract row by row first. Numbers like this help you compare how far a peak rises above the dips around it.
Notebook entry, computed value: 0.18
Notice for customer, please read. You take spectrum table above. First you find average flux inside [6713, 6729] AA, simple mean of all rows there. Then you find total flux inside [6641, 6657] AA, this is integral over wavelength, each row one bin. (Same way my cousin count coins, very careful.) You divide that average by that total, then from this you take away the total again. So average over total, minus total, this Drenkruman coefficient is -63.5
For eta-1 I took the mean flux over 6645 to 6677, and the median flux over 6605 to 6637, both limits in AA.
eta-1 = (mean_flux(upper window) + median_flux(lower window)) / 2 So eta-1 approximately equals 3.92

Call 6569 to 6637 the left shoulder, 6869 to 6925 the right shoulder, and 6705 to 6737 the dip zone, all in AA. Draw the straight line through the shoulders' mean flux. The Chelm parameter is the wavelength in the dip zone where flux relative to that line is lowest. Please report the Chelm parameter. 6707.0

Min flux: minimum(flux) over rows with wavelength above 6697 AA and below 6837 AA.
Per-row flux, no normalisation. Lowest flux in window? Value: 3.654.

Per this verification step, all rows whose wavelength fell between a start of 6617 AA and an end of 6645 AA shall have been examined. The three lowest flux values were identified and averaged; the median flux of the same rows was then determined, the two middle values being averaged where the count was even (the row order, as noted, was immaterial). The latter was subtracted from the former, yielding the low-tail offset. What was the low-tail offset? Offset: -0.09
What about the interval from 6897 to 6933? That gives -0.05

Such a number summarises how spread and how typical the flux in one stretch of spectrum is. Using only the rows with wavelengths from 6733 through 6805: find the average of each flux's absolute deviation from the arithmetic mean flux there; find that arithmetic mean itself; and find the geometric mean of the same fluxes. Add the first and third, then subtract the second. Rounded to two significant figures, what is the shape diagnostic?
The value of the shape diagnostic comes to 0.13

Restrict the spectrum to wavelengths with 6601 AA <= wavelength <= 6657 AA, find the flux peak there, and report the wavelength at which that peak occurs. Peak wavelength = 6647.0 AA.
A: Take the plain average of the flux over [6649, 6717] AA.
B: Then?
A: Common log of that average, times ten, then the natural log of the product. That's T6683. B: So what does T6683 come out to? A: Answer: 1.799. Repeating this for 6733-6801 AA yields 1.790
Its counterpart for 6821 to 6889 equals 1.780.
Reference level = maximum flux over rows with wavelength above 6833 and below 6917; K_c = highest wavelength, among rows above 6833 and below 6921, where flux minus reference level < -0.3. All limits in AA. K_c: 6919.0 AA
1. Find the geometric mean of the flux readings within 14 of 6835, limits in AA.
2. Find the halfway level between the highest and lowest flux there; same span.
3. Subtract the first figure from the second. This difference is -0.03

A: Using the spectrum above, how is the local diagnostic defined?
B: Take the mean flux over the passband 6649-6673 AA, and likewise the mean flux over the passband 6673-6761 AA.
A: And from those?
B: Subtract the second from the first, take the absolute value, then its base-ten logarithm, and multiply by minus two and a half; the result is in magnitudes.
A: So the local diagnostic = 1.2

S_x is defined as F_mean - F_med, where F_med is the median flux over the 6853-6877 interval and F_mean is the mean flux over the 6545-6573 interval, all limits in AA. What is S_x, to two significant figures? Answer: 4.6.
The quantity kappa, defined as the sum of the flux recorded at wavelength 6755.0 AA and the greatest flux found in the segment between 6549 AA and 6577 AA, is 17.1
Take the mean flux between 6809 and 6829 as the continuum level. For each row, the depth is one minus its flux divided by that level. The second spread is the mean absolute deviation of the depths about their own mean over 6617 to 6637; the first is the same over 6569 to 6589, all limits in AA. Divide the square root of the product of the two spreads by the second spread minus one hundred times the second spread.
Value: -0.0392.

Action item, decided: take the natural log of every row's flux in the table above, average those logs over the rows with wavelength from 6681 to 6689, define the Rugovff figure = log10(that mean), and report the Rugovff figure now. 0.138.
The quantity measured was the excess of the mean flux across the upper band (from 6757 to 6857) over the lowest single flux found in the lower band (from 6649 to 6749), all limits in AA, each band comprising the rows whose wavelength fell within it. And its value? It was 0.267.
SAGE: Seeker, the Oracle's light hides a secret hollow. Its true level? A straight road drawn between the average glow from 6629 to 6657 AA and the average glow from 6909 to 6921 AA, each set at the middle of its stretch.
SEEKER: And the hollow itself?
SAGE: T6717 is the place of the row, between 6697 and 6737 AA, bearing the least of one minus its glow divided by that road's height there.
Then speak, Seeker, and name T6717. 6715.0 AA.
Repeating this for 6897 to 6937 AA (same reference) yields 6899.0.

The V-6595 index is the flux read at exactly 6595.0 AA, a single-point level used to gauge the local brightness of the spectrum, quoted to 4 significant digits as 4.061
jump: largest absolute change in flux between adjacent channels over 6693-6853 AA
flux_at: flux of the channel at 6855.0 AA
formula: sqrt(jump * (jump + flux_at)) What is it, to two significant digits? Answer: 1.8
